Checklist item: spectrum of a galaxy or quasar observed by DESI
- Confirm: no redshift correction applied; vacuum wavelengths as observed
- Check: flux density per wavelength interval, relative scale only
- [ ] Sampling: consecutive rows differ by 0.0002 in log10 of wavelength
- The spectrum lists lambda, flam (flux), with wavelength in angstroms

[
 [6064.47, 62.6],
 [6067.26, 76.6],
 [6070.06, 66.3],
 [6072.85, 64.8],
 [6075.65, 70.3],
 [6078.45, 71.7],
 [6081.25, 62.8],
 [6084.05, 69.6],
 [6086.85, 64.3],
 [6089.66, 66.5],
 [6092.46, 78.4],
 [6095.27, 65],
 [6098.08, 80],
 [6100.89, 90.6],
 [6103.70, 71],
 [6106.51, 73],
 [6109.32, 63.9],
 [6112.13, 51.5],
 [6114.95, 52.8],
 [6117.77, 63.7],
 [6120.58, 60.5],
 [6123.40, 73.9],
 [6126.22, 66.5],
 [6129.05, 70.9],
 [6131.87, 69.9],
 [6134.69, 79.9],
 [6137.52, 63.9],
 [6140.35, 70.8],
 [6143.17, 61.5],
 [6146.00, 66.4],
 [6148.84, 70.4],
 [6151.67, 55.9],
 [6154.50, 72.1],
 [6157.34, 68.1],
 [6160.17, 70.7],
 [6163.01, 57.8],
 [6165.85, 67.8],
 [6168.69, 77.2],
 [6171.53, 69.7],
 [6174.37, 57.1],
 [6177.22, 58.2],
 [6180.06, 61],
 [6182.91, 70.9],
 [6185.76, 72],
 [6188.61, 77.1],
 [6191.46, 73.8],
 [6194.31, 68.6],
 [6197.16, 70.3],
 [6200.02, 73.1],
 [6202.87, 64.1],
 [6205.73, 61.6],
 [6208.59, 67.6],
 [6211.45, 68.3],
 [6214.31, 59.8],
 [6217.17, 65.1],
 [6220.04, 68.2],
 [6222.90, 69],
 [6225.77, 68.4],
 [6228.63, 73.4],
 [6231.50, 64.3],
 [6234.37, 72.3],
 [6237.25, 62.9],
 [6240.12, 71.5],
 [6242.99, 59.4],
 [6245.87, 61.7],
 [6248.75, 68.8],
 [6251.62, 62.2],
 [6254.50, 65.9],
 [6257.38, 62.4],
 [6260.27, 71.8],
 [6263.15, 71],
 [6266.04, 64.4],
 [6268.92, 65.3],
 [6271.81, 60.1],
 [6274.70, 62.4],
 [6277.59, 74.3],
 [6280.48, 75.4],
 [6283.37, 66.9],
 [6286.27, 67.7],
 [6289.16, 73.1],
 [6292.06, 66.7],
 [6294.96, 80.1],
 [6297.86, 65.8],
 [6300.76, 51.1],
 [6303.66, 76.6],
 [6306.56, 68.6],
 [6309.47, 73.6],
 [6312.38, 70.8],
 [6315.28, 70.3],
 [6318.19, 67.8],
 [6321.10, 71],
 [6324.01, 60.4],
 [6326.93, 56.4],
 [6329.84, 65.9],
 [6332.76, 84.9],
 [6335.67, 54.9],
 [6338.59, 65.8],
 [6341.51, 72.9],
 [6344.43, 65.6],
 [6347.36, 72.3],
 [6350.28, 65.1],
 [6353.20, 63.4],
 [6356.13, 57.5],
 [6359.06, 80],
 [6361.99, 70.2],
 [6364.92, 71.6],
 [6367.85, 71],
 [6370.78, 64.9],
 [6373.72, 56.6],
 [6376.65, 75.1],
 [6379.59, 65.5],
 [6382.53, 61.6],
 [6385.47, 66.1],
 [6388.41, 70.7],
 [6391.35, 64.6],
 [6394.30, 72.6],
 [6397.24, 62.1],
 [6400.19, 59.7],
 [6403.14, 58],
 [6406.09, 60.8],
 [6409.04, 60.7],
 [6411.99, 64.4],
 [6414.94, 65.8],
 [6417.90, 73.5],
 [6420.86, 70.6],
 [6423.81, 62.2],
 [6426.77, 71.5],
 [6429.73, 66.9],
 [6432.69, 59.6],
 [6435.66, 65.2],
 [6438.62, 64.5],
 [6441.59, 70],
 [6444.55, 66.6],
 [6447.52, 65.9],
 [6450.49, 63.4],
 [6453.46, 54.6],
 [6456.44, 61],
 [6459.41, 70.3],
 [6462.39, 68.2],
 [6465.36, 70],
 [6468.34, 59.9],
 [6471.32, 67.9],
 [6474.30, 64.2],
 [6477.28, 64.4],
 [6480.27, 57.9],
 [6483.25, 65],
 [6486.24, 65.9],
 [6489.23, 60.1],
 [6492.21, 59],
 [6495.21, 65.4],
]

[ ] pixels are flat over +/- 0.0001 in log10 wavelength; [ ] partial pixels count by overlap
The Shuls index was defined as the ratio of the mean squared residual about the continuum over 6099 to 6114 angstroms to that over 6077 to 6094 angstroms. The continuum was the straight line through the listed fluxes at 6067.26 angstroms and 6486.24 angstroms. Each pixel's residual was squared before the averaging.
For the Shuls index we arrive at 2.4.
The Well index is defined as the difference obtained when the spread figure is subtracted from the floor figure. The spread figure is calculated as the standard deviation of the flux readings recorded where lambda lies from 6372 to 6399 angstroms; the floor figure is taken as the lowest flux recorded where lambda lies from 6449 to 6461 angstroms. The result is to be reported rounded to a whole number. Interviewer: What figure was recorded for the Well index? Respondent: 49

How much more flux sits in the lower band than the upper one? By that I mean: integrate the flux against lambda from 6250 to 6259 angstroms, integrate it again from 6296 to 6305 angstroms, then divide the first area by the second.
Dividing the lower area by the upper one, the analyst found 0.98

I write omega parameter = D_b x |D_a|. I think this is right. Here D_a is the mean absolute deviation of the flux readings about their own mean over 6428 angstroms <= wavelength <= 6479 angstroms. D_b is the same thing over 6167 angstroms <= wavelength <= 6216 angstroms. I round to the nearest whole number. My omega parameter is 17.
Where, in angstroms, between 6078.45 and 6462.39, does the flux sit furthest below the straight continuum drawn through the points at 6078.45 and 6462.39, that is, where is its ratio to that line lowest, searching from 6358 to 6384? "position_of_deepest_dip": 6373.72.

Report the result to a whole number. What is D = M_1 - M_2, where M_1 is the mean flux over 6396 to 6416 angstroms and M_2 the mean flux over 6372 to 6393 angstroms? -4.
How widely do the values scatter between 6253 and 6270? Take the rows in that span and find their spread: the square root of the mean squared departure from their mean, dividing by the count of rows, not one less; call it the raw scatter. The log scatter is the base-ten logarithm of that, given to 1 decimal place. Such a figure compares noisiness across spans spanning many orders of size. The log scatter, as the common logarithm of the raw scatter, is 0.5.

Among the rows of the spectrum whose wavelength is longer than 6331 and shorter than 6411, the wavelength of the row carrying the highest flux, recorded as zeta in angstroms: 6332.76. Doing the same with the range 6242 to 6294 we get 6280.48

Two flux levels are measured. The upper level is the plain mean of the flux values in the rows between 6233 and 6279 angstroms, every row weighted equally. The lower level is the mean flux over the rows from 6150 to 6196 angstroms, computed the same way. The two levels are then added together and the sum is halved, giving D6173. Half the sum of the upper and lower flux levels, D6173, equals 66.7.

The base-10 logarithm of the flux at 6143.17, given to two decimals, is 1.79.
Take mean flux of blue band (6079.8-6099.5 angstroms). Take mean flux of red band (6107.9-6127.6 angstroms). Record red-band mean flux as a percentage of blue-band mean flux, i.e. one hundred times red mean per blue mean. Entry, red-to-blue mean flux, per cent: 89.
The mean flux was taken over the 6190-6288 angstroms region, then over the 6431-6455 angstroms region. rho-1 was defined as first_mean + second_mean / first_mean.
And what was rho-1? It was 68.1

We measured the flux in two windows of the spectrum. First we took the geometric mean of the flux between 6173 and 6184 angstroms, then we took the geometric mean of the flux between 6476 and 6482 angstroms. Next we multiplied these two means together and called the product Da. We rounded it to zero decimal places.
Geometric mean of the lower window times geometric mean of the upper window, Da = 3760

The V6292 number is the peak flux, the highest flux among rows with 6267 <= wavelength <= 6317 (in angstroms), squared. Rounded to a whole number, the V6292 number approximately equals 6416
